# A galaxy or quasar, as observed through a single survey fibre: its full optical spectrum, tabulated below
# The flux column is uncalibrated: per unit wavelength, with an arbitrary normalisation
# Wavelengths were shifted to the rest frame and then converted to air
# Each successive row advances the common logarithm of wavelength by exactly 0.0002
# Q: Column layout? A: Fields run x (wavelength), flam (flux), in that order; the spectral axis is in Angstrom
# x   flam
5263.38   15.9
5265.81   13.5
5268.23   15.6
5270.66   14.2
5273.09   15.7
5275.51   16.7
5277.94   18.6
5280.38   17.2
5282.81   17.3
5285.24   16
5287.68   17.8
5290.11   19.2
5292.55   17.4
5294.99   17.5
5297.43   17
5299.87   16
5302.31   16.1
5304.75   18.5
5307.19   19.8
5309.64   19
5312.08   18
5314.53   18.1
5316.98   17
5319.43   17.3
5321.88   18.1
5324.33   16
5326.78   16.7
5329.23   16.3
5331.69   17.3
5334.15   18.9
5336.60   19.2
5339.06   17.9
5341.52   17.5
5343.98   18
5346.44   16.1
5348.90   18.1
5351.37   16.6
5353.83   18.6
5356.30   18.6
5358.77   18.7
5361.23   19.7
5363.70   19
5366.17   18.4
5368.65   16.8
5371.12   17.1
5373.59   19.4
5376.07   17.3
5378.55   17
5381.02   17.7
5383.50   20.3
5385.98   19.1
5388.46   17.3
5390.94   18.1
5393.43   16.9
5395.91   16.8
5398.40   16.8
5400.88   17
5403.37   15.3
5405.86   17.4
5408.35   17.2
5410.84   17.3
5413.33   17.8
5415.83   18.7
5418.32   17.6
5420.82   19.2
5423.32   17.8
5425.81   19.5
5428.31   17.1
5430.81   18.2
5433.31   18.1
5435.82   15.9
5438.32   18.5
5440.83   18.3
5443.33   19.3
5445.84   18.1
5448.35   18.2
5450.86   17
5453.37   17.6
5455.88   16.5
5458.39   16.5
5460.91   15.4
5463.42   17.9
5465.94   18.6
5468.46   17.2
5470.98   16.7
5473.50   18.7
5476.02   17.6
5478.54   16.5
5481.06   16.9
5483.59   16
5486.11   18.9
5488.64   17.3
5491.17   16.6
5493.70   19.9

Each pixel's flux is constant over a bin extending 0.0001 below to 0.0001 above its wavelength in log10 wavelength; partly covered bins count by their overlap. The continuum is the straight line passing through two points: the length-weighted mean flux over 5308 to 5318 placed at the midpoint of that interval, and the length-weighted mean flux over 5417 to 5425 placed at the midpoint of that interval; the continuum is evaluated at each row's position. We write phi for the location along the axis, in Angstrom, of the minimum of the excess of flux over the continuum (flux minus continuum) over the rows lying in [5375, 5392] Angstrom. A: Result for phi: 5378.55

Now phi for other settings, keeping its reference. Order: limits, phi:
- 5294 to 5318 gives 5299.87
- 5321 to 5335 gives 5324.33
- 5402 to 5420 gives 5403.37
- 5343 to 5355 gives 5346.44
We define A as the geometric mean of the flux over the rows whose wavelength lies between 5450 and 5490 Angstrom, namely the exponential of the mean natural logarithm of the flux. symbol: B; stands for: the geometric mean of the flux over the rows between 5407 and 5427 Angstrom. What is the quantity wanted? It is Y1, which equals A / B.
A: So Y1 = 0.95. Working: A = 17.2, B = 18.1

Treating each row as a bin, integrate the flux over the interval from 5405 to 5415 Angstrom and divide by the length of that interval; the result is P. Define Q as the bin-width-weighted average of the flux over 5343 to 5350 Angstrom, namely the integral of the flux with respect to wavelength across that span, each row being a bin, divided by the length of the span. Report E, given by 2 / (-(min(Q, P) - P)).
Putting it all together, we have 20.4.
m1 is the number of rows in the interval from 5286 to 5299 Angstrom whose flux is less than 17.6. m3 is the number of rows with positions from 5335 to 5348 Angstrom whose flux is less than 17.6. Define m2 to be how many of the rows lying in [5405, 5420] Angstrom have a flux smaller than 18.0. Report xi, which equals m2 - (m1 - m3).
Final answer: 4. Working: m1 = 3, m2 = 5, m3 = 2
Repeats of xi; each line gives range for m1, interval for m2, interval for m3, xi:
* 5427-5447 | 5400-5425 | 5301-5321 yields 9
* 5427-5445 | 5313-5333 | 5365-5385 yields 8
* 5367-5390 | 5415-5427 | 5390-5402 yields 1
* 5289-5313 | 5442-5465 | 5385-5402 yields 6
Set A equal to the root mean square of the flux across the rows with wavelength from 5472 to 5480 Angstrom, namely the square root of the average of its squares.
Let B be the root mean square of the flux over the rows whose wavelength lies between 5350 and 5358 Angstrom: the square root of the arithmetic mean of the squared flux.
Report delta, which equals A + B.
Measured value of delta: 35.6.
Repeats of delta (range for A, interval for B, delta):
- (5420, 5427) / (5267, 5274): 34.0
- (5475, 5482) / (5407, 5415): 34.4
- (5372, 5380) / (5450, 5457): 35.0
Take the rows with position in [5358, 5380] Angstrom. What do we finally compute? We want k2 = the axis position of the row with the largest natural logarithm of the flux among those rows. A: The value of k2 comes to 5361.23 Angstrom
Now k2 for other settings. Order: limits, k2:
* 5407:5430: 5425.81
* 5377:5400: 5383.50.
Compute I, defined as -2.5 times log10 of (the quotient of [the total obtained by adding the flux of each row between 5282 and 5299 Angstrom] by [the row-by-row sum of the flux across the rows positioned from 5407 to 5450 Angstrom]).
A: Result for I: 1.0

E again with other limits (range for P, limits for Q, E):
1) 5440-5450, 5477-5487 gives 1.4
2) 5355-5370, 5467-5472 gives 1.3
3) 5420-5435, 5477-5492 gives 1.7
